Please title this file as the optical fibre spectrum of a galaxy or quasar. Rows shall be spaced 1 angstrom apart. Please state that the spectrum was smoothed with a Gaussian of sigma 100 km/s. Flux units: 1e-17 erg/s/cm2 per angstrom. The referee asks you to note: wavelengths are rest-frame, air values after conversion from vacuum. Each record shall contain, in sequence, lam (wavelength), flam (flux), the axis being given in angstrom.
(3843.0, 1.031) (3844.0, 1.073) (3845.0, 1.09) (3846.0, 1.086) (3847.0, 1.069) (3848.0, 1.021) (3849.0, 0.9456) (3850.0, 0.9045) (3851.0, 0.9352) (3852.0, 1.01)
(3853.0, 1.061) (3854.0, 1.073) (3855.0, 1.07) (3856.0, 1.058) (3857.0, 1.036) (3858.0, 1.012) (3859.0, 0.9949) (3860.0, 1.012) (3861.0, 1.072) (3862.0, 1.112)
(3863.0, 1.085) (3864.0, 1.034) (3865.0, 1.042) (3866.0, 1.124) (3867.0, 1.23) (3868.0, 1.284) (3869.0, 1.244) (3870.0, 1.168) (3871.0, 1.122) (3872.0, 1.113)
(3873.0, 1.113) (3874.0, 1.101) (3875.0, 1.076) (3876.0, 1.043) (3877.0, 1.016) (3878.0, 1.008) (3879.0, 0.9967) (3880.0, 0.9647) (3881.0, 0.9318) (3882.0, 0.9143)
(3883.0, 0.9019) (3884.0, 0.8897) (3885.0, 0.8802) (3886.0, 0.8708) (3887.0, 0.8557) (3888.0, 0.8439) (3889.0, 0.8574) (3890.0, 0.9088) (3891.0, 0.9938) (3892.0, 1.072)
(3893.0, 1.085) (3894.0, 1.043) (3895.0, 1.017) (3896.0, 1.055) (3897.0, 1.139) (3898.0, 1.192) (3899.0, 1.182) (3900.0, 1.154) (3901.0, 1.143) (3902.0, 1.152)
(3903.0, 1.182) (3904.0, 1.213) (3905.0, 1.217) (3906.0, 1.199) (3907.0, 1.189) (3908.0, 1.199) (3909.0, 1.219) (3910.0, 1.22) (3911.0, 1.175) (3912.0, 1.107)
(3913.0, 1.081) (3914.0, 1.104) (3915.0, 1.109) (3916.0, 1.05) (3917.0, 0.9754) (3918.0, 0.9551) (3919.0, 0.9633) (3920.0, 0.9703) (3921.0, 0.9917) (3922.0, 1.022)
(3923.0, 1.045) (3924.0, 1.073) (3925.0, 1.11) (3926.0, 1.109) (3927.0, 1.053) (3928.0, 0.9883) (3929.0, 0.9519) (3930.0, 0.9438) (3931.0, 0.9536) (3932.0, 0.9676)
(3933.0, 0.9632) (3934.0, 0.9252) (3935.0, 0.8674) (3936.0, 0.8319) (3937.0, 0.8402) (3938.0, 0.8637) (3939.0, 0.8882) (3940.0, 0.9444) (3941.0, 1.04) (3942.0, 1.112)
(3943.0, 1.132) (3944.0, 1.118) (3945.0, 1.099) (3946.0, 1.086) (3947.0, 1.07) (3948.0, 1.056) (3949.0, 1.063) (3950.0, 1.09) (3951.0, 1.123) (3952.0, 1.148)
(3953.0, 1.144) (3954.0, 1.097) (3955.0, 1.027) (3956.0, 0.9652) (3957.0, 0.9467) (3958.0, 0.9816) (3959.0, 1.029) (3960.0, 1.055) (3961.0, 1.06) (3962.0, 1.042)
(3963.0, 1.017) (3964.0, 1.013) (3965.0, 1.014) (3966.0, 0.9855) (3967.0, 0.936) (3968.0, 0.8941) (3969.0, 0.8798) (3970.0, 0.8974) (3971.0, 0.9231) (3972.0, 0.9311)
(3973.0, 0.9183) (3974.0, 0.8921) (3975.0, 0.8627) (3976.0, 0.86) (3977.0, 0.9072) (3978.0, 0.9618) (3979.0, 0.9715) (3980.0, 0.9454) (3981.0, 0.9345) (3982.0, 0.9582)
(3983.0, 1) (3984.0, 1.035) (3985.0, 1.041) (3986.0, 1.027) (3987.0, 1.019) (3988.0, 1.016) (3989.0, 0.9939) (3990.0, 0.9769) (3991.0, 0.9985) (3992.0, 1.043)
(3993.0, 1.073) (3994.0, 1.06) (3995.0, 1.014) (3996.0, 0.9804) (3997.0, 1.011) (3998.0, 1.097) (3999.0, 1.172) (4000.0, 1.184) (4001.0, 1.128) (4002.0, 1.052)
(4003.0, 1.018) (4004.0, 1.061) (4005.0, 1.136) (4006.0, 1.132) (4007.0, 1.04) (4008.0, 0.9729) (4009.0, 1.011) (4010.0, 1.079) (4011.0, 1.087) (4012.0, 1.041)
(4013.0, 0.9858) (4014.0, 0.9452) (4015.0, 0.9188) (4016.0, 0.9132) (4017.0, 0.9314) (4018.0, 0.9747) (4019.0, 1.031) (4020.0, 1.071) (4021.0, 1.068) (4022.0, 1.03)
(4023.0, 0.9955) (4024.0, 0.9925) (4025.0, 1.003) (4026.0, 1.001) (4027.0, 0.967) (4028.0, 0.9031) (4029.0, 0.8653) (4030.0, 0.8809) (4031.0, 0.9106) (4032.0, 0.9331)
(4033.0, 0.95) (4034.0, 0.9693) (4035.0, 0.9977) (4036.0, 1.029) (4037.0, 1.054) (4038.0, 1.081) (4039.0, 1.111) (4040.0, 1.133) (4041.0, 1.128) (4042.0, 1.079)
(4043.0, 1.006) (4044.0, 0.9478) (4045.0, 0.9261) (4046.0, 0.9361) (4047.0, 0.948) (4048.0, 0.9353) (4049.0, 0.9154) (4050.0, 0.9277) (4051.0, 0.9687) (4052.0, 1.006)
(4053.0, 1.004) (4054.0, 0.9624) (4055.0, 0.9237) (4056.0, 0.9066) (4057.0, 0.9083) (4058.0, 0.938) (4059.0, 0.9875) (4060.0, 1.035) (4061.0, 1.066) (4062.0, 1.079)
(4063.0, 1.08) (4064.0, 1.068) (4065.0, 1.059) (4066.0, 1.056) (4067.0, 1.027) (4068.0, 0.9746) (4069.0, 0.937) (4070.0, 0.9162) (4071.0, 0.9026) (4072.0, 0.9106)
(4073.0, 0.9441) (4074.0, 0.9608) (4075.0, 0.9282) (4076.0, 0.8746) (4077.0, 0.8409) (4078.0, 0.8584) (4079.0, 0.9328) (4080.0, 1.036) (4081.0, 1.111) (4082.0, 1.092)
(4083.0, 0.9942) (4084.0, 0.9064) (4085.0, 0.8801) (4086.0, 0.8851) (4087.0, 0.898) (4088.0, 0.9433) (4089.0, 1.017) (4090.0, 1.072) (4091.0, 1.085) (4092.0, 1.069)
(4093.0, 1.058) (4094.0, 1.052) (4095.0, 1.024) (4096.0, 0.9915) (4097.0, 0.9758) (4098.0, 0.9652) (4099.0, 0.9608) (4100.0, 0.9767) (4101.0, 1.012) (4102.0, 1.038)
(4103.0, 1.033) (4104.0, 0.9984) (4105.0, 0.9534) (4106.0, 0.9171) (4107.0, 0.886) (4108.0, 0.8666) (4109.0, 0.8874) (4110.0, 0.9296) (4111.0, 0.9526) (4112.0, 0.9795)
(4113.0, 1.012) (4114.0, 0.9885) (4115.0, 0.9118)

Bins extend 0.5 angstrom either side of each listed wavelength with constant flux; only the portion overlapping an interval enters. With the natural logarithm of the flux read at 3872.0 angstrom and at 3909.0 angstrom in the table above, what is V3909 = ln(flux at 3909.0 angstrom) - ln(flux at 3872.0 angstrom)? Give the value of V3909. 0.09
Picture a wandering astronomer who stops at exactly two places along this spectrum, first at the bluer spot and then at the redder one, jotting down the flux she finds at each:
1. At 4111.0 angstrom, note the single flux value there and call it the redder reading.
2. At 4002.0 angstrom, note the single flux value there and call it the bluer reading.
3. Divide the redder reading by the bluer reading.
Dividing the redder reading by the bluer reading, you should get 0.91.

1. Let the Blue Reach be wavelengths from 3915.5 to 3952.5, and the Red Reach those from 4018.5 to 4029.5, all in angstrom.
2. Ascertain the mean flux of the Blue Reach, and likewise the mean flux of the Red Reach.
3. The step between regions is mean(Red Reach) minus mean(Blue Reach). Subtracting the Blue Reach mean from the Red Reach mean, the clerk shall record -0.017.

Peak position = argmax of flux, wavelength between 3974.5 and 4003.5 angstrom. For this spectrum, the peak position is 4000.0 angstrom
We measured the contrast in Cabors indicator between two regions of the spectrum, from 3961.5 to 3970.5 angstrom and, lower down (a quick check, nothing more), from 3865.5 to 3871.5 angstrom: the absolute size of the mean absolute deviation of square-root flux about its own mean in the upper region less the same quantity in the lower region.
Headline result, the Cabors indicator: 0.0022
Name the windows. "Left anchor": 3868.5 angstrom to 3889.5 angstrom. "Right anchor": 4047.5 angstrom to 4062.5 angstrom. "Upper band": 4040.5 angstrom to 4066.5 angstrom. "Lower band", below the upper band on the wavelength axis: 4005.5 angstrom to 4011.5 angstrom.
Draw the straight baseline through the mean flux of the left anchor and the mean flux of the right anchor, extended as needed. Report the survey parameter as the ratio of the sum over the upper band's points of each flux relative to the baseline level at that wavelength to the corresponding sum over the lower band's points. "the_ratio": 4.1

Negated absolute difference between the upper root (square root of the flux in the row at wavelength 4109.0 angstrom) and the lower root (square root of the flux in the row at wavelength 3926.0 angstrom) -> -0.111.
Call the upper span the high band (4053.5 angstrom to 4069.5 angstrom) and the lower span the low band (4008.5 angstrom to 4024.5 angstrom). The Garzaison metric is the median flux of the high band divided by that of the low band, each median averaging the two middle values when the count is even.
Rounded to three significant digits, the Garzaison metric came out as 1.00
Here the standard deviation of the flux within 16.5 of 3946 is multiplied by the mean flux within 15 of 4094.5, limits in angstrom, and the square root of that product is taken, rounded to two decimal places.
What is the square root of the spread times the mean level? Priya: 0.30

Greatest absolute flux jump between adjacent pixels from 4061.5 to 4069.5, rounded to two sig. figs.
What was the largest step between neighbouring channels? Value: 0.052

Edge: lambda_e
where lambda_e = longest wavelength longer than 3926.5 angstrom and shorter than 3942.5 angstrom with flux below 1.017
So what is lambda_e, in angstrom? 3940.0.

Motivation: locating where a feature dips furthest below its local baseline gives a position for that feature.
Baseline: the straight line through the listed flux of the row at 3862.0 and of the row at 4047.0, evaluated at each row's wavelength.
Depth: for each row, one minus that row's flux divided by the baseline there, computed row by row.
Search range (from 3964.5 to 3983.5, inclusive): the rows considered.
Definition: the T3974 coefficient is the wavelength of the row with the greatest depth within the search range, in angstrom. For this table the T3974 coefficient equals 3976.0 angstrom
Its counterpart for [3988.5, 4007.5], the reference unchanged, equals 3990.0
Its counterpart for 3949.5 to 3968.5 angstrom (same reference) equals 3968.0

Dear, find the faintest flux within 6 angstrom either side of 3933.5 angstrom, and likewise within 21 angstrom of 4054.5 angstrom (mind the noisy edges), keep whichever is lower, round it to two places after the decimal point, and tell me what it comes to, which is 0.83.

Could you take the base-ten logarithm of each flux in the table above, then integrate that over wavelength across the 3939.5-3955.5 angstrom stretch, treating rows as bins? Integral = 0.55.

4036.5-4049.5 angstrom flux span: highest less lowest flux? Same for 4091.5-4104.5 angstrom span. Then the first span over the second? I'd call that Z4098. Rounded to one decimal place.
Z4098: 2.0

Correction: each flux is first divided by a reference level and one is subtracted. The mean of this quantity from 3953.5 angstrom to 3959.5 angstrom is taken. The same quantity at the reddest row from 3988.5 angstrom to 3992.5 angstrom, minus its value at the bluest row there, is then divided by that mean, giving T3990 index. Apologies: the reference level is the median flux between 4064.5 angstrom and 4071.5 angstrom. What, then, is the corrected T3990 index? 1.5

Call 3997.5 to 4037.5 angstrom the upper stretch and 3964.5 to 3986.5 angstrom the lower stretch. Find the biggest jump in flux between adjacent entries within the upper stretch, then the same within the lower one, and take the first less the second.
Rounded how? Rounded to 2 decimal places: 0.04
